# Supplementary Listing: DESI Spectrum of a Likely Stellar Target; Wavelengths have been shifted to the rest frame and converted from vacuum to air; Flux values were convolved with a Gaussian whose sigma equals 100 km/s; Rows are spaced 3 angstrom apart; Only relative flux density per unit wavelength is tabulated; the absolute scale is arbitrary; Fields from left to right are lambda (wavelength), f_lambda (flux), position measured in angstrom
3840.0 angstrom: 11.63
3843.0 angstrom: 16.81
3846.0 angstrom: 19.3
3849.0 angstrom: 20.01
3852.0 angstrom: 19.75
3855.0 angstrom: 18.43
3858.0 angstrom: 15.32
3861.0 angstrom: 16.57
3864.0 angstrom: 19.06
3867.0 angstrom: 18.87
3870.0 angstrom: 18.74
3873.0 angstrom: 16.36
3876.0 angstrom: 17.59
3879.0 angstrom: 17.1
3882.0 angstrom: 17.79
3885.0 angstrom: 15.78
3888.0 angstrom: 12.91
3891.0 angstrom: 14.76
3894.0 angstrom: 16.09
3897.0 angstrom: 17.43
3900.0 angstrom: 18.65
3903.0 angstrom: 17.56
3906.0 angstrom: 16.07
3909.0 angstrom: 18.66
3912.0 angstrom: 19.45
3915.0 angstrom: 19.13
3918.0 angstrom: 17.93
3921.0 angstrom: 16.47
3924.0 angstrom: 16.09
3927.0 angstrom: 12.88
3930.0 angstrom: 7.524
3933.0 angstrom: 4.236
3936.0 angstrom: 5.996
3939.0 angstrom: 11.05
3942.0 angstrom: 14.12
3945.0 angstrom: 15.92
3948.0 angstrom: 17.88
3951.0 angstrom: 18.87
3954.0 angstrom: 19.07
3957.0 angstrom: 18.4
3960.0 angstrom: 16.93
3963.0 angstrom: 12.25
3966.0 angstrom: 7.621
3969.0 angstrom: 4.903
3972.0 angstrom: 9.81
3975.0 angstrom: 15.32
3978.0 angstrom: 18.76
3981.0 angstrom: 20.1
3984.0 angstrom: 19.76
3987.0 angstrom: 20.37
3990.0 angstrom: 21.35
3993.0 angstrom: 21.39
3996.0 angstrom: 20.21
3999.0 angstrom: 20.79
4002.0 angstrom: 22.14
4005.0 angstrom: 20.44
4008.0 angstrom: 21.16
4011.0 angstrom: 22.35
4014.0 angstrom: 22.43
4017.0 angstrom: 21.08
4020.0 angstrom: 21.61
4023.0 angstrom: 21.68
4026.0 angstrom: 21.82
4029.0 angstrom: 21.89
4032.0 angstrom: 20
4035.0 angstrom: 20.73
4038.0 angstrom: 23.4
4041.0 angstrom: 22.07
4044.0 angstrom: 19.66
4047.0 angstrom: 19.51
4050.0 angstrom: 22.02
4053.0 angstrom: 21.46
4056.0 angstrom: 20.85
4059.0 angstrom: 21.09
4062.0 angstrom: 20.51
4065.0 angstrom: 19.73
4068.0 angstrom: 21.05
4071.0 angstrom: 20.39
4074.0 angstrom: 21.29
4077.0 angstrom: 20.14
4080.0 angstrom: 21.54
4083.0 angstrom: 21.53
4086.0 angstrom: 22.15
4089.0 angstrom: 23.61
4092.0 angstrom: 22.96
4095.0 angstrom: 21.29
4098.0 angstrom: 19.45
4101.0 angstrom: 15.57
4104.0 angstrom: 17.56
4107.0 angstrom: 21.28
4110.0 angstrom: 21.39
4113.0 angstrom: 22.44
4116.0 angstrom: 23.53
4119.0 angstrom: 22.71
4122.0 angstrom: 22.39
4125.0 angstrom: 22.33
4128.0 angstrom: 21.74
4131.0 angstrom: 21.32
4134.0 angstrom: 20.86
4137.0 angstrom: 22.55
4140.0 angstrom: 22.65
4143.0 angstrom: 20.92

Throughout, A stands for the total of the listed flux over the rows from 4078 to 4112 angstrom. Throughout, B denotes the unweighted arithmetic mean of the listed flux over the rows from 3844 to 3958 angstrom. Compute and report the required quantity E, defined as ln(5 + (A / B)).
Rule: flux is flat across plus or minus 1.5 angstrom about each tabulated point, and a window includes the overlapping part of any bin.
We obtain 2.9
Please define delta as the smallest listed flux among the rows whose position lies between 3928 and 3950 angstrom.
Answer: 4.236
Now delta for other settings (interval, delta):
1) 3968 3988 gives 4.903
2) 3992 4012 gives 20.21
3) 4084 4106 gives 15.57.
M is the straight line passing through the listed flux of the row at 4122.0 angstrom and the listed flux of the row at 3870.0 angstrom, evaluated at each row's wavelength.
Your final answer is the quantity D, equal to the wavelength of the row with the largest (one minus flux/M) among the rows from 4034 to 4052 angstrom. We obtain 4047.0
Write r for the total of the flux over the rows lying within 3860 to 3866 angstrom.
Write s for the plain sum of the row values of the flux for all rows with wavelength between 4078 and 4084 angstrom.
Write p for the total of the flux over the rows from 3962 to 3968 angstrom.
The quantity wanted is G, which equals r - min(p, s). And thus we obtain 16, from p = 20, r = 35.6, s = 43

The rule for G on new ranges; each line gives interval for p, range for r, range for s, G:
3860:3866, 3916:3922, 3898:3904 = -1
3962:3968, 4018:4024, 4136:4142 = 23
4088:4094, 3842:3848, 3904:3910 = 1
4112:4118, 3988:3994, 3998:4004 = 0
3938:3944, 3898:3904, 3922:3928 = 11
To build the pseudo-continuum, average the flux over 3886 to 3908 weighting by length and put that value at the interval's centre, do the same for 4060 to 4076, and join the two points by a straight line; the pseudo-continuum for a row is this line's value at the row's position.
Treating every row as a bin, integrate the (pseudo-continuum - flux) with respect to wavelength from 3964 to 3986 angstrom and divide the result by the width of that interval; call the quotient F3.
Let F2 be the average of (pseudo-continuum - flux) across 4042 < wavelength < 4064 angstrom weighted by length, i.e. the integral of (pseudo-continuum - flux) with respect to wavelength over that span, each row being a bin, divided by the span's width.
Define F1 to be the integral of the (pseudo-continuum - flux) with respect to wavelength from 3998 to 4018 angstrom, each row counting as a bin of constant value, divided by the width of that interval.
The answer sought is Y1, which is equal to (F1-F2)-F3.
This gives -6.3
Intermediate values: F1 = -2.4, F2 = -0.5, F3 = 4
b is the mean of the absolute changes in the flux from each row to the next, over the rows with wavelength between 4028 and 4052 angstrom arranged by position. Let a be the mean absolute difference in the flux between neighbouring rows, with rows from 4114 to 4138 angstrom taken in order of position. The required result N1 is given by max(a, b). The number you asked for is 1.67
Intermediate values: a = 0.6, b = 1.7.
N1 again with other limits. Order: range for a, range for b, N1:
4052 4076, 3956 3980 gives 3.91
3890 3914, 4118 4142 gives 1.41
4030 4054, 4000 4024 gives 1.48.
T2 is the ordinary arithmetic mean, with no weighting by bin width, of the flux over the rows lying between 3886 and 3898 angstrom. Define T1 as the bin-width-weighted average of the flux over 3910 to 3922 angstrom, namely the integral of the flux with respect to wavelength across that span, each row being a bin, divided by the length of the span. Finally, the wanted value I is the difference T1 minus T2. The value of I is 3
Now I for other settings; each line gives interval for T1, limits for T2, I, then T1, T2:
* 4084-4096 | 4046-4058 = 2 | 23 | 21.0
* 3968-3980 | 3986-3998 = -8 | 13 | 20.8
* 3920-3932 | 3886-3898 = -3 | 13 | 15.3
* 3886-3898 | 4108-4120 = -7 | 15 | 22.5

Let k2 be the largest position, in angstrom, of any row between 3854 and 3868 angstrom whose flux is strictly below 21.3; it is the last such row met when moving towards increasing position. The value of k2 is 3867.0 angstrom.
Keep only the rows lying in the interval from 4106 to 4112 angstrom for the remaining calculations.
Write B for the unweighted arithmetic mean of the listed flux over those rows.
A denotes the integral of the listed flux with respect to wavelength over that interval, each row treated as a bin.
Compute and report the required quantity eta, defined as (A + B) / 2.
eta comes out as 75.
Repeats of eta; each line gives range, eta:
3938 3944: 45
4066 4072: 72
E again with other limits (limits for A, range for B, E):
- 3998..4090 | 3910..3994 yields 3.9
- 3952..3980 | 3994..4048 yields 2.4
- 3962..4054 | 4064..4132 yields 3.5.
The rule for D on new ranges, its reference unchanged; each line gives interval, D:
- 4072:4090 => 4077.0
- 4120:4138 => 4134.0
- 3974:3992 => 3975.0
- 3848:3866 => 3858.0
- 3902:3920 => 3906.0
